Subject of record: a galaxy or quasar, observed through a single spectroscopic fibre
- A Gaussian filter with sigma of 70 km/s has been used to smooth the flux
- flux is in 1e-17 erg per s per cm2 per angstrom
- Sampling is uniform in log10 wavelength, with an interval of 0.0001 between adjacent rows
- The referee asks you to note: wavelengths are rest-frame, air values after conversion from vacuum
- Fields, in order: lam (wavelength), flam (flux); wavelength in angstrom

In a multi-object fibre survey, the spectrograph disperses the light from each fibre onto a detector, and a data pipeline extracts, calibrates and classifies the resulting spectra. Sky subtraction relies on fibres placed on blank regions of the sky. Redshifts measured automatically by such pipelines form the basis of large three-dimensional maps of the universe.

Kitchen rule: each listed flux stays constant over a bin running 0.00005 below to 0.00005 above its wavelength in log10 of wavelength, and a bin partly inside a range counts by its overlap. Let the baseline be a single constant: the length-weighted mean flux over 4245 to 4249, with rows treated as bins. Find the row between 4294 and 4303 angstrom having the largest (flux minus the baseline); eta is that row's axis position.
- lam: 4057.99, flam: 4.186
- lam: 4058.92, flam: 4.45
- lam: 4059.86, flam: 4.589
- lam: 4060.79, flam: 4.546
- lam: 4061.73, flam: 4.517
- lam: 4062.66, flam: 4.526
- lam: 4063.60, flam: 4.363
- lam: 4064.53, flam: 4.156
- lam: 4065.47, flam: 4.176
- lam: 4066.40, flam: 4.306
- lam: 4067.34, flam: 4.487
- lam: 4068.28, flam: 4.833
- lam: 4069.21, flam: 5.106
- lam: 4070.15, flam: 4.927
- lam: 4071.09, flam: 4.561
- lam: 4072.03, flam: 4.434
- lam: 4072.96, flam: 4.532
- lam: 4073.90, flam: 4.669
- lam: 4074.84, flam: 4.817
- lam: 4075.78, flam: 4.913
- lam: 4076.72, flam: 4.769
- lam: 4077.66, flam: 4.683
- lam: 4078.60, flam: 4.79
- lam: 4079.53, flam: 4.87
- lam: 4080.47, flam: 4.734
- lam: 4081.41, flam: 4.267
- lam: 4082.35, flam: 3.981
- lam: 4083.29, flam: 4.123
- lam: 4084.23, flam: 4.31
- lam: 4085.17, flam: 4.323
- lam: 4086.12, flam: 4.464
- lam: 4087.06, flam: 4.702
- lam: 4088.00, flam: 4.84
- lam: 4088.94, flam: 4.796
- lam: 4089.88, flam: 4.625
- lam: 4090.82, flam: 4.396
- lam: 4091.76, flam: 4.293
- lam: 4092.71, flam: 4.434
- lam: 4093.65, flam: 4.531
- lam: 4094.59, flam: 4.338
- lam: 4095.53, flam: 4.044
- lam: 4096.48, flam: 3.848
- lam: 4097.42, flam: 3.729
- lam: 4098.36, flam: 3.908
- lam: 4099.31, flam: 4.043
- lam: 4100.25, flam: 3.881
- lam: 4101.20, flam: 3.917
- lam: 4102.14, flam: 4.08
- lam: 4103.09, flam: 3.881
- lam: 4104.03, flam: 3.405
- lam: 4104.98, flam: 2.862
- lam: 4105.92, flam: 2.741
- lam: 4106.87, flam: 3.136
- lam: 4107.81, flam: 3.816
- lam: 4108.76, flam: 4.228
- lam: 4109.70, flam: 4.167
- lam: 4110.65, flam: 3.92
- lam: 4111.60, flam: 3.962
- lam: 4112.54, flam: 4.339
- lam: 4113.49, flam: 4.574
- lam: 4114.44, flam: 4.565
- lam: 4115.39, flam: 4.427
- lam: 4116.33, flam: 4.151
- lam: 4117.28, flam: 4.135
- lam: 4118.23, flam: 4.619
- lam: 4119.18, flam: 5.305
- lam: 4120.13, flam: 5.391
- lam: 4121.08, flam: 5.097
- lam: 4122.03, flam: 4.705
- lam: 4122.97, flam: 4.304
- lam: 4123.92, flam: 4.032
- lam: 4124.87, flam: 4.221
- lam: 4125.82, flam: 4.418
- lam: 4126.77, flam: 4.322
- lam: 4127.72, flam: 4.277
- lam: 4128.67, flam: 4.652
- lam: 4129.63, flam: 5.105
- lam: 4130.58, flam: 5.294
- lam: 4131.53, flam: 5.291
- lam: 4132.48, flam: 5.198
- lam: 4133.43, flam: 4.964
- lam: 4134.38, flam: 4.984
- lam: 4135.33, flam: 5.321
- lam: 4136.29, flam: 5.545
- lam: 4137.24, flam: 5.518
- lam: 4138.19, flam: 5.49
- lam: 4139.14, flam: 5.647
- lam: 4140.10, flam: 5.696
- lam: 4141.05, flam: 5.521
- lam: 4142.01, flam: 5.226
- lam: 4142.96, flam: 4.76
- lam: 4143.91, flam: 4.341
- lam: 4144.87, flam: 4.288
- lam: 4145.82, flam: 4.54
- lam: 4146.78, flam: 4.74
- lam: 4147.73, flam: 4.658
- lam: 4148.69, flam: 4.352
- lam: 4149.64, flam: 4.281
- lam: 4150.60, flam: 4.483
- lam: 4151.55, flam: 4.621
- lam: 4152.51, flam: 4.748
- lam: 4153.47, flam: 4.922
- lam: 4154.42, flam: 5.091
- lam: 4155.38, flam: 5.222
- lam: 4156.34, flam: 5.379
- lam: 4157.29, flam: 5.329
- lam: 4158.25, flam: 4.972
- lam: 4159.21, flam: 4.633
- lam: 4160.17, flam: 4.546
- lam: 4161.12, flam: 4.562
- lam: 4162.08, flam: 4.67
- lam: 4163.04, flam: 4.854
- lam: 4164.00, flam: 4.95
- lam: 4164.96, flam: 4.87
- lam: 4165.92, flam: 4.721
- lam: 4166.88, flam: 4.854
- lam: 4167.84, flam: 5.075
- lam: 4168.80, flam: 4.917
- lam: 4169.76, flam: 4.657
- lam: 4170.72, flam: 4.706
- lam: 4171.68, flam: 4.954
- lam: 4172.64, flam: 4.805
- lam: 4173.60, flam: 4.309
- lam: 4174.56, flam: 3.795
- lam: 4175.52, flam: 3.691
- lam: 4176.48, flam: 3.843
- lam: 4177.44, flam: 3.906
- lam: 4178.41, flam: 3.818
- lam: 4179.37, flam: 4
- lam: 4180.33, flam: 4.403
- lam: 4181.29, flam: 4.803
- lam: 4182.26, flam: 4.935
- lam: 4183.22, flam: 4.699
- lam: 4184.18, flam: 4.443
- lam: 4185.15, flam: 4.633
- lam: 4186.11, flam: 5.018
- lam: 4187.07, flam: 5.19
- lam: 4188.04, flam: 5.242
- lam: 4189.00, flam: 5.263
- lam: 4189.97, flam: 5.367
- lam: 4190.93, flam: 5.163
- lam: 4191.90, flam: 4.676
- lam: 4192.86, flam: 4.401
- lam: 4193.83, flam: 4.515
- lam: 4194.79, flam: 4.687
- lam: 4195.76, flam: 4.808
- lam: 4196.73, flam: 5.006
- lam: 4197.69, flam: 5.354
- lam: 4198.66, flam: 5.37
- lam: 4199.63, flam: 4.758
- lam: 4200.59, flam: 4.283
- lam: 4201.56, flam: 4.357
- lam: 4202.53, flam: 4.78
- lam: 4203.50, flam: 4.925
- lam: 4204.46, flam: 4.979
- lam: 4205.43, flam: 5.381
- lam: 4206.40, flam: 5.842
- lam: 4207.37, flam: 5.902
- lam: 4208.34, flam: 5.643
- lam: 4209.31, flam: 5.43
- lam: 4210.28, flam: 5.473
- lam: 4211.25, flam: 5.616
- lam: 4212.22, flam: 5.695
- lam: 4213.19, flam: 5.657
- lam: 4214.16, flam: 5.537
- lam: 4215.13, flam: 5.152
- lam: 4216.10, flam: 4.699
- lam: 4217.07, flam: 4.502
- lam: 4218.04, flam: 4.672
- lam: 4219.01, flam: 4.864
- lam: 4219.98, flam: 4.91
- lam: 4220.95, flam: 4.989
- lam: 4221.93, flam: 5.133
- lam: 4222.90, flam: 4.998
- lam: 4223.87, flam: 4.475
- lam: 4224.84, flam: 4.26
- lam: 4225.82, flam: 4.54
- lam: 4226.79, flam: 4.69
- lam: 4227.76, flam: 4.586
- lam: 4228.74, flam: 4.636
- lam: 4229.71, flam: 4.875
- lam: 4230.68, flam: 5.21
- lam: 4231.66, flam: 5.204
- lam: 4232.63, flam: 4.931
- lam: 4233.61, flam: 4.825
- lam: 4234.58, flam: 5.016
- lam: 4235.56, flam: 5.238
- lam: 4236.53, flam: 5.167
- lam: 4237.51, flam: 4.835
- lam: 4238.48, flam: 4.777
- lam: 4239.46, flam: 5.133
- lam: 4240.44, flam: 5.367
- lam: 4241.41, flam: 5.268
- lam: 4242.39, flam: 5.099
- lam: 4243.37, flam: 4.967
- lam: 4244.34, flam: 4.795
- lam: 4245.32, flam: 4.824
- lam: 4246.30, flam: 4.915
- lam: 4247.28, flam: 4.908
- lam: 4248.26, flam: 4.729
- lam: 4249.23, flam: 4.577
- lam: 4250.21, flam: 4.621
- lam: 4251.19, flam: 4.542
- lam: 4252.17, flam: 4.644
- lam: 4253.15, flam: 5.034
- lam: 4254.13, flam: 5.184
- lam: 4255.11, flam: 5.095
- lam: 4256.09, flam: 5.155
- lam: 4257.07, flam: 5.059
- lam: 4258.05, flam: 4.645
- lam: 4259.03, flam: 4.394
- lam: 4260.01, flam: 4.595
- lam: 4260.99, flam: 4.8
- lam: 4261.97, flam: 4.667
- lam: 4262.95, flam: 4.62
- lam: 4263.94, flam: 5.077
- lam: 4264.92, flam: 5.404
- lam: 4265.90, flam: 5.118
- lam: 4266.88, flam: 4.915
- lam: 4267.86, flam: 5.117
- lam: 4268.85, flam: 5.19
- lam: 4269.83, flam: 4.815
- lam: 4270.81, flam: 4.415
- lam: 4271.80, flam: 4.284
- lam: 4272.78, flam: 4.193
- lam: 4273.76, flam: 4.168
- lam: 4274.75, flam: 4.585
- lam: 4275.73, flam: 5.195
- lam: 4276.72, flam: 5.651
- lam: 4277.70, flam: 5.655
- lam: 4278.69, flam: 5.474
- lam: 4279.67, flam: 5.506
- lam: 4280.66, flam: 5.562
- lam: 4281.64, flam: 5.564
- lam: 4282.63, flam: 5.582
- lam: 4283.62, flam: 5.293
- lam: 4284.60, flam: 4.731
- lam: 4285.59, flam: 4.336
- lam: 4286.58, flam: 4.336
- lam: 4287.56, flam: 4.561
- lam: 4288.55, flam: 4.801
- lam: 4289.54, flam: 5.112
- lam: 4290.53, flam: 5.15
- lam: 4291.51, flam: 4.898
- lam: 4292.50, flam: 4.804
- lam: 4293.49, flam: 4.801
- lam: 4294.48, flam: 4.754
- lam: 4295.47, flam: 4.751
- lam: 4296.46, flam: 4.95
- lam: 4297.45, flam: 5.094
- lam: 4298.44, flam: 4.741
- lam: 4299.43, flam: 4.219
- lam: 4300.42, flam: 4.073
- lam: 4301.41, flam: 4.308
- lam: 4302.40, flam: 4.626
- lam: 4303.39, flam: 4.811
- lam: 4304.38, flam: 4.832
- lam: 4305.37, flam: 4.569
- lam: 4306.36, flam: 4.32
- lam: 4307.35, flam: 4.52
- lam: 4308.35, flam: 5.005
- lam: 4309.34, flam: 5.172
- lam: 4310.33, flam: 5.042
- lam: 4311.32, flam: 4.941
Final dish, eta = 4297.45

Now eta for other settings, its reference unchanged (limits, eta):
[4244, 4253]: 4246.30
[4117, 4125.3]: 4120.13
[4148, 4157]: 4156.34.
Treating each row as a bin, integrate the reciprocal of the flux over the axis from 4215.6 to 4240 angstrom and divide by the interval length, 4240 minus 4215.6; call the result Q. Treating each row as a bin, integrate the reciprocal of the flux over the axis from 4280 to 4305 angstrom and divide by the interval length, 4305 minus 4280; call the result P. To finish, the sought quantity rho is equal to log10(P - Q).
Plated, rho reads -2.8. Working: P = 0.208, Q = 0.207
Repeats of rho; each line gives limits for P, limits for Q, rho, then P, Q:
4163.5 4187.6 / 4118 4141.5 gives -1.7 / 0.222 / 0.202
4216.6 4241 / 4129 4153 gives -2.5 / 0.206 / 0.202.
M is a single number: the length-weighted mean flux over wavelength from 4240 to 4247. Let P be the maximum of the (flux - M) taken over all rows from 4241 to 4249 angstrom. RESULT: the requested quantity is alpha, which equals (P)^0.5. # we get 0.5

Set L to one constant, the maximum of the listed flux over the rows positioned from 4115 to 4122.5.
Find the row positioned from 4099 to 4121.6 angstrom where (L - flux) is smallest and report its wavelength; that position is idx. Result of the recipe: 4120.13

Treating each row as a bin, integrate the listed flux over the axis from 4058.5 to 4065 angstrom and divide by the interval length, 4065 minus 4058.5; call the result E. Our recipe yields 4.4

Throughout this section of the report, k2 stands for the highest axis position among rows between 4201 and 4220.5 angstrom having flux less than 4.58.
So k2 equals 4217.07 angstrom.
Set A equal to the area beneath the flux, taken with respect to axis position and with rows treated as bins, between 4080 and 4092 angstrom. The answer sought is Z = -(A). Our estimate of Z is -53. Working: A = 53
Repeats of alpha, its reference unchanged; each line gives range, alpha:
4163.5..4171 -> 0.2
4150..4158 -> 0.6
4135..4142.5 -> 0.8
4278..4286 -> 0.7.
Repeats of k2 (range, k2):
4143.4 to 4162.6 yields 4161.12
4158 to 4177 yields 4176.48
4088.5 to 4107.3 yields 4106.87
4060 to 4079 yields 4072.96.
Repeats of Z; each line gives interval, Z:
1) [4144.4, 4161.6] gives -82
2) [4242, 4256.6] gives -71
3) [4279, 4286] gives -37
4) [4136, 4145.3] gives -48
